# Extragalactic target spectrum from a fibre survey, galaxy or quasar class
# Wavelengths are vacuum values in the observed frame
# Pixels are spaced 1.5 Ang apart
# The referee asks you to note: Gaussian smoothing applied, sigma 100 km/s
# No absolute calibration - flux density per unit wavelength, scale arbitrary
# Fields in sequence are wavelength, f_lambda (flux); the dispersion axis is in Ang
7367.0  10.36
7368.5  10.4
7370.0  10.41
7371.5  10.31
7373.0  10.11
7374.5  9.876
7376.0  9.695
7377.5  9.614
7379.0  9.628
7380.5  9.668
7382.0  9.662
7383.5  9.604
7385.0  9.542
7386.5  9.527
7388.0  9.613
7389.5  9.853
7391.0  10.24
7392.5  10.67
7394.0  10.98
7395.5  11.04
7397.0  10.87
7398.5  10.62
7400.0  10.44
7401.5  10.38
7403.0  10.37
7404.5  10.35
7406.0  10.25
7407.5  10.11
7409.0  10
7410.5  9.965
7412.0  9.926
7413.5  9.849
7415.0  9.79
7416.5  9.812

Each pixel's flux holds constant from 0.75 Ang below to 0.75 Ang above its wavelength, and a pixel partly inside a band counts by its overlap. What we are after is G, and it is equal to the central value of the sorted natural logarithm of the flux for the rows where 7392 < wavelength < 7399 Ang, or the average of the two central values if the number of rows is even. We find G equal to 2.39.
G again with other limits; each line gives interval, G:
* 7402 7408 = 2.33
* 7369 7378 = 2.30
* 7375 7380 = 2.26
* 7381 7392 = 2.26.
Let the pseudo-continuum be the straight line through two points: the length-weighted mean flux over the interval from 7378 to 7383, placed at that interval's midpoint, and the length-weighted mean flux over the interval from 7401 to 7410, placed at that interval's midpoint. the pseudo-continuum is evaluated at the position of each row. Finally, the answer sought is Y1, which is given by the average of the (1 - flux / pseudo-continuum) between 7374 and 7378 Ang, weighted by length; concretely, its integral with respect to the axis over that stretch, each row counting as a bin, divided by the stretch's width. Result -0.019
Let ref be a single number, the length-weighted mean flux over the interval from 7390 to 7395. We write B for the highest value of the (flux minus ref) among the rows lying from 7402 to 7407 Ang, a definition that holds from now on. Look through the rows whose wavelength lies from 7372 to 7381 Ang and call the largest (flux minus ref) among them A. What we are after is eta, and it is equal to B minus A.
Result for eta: 0.3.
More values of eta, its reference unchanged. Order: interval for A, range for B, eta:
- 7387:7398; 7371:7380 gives -0.7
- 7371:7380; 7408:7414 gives -0.3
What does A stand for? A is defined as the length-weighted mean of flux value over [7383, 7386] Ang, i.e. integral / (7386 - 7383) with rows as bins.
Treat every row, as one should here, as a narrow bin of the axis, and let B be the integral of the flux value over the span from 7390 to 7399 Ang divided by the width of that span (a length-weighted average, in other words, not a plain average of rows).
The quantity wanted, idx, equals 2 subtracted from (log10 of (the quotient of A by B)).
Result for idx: -2.05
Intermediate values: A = 9.6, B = 10.72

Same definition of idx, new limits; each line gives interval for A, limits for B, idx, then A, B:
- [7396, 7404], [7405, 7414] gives -1.98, 10.5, 10.03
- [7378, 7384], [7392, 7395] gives -2.05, 9.6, 10.86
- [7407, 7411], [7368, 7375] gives -2.01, 10.0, 10.23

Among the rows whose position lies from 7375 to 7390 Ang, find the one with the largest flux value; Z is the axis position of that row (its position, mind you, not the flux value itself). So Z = 7389.5 Ang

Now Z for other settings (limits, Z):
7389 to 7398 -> 7395.5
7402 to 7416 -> 7403.0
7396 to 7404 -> 7397.0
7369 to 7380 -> 7370.0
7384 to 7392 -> 7391.0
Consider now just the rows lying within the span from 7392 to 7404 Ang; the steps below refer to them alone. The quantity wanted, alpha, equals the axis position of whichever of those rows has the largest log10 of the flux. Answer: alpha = 7395.5 Ang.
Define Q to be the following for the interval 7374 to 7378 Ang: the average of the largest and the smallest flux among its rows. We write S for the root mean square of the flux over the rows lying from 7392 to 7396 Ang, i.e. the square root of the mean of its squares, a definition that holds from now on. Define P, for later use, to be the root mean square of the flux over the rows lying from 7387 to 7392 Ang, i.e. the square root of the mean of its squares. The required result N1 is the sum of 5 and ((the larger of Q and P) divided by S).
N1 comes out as 5.91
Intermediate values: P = 9.9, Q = 9.7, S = 10.9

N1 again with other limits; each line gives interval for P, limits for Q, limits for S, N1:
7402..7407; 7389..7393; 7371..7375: 6.02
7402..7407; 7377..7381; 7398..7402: 5.99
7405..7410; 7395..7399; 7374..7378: 6.11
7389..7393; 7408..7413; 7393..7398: 5.94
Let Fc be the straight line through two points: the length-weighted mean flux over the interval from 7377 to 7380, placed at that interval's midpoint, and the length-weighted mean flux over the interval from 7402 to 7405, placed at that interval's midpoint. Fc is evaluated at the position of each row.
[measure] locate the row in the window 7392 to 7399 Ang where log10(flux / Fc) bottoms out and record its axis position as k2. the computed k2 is 7398.5 Ang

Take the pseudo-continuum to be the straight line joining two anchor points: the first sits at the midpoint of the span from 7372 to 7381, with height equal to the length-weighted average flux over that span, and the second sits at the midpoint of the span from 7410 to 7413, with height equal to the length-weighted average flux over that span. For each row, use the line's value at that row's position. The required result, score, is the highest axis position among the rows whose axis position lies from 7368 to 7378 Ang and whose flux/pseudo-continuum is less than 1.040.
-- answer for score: 7377.5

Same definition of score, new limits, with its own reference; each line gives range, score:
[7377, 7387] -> 7386.5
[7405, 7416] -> 7415.0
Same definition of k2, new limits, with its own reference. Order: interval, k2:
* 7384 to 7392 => 7386.5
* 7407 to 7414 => 7413.5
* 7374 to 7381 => 7380.5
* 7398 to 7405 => 7404.5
